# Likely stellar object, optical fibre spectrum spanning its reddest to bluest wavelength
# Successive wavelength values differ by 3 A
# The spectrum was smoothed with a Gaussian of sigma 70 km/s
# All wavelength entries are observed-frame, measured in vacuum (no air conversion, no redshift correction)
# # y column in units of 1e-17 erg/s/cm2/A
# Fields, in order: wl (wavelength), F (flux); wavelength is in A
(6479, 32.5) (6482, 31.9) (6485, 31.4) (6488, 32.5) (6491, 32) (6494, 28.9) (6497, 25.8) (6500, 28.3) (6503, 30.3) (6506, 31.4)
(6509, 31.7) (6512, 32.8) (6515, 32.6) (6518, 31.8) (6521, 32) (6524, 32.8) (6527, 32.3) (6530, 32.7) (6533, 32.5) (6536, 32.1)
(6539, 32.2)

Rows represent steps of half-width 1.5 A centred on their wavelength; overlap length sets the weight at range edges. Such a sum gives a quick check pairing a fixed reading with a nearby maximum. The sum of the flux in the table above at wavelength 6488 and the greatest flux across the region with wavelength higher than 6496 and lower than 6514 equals 65.3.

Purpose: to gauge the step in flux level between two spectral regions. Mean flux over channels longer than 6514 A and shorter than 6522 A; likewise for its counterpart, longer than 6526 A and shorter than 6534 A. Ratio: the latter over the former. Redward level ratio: 1.01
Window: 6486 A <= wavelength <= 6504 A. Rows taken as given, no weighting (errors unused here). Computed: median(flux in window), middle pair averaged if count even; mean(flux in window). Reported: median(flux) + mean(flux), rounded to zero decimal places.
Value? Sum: 59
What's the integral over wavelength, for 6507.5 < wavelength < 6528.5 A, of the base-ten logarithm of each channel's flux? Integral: 32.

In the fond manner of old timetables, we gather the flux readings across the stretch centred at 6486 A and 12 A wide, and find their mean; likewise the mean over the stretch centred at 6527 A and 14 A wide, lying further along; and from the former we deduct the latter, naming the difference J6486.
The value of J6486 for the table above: -0.5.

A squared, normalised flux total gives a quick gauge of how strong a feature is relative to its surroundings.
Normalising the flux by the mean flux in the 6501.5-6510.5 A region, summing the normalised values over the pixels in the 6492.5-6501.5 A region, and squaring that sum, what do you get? 7.1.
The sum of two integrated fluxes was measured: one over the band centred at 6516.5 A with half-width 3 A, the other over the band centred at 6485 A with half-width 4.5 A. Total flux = 481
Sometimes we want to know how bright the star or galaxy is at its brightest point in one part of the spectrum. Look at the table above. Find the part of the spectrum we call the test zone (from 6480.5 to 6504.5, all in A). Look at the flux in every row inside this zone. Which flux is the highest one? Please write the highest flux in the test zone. 32.5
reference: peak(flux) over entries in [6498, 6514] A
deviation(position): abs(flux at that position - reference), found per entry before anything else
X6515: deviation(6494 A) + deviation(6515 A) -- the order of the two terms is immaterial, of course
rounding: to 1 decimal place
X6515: 4.1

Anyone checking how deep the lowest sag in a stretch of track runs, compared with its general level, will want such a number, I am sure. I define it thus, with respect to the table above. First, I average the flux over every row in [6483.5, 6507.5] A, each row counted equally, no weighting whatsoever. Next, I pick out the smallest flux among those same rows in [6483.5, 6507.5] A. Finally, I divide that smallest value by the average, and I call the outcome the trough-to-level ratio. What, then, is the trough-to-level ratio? 0.86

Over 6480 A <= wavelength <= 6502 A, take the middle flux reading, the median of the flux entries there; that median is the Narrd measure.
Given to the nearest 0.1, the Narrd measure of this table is 31.4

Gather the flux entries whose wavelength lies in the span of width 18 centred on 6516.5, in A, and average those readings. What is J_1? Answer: 32.3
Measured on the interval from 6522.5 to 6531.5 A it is 32.6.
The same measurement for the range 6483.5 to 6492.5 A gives 32.0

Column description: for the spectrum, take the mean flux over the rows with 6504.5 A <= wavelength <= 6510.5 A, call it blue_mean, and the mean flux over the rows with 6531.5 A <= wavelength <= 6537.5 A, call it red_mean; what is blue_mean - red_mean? -0.75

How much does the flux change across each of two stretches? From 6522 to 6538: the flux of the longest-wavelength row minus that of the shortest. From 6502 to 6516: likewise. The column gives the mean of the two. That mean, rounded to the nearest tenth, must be 0.8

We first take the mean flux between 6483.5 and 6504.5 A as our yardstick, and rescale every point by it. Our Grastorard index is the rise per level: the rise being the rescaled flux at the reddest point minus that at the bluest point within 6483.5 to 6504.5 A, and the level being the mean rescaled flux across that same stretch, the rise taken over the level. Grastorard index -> -0.037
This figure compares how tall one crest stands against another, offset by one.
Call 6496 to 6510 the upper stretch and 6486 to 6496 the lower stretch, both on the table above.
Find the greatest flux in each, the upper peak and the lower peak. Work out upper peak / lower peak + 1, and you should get 1.98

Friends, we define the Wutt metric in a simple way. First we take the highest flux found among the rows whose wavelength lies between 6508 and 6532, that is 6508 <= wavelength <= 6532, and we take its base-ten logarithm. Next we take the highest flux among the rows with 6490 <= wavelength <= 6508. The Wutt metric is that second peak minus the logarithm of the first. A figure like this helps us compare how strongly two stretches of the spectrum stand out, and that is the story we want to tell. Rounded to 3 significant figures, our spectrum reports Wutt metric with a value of 30.5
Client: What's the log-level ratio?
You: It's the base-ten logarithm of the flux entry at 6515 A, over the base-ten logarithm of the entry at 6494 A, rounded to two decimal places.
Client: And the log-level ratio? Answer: 1.04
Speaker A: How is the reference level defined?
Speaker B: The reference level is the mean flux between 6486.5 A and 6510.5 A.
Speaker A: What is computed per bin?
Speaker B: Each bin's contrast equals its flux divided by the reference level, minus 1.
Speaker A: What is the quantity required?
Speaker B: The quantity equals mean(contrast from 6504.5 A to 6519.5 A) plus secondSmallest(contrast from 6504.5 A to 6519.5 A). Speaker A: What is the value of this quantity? 0.12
